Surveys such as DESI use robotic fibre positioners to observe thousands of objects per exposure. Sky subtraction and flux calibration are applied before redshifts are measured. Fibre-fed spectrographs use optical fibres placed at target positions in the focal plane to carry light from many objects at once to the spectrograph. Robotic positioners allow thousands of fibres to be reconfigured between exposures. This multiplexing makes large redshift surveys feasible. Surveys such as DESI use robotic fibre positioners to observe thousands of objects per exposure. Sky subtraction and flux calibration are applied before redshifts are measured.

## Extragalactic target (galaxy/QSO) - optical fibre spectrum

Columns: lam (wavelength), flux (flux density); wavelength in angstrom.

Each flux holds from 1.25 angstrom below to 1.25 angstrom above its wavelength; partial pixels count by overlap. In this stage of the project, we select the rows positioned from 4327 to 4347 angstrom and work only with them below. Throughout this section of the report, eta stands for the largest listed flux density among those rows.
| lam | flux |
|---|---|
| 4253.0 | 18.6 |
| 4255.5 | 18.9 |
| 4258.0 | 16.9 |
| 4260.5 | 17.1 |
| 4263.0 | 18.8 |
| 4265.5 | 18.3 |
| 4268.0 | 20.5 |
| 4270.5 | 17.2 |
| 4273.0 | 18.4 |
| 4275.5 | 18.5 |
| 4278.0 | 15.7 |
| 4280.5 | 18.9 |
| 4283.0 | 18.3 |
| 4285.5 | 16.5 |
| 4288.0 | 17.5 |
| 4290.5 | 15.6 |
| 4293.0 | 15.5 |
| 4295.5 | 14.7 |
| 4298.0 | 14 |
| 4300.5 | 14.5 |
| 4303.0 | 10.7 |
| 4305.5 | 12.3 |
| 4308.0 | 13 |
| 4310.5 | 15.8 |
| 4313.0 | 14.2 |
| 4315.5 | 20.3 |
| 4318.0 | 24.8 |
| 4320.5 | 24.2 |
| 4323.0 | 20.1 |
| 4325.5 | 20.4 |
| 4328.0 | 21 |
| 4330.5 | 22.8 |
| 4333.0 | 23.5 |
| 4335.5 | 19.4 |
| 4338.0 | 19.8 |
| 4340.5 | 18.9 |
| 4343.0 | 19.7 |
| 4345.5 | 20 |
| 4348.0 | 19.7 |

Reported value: 23.5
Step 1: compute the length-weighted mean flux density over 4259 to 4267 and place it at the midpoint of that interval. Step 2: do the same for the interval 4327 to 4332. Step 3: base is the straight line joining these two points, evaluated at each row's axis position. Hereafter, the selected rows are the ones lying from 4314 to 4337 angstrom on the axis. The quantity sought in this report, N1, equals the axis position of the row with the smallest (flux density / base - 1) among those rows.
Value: 4335.5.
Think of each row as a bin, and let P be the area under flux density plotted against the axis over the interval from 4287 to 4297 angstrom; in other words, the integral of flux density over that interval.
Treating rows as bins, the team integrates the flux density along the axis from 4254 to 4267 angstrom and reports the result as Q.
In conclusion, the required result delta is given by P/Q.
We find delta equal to 0.7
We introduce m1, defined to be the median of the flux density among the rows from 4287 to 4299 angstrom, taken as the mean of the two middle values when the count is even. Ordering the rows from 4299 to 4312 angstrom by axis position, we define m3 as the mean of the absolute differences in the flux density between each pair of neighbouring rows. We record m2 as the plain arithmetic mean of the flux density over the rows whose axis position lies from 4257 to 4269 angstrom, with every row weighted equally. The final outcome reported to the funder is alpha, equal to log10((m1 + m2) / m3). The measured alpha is 1.18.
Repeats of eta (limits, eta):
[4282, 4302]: 18.3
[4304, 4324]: 24.8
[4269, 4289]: 18.9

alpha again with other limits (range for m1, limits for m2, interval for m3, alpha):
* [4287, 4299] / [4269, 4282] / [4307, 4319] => 0.95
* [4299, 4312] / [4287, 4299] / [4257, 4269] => 1.39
